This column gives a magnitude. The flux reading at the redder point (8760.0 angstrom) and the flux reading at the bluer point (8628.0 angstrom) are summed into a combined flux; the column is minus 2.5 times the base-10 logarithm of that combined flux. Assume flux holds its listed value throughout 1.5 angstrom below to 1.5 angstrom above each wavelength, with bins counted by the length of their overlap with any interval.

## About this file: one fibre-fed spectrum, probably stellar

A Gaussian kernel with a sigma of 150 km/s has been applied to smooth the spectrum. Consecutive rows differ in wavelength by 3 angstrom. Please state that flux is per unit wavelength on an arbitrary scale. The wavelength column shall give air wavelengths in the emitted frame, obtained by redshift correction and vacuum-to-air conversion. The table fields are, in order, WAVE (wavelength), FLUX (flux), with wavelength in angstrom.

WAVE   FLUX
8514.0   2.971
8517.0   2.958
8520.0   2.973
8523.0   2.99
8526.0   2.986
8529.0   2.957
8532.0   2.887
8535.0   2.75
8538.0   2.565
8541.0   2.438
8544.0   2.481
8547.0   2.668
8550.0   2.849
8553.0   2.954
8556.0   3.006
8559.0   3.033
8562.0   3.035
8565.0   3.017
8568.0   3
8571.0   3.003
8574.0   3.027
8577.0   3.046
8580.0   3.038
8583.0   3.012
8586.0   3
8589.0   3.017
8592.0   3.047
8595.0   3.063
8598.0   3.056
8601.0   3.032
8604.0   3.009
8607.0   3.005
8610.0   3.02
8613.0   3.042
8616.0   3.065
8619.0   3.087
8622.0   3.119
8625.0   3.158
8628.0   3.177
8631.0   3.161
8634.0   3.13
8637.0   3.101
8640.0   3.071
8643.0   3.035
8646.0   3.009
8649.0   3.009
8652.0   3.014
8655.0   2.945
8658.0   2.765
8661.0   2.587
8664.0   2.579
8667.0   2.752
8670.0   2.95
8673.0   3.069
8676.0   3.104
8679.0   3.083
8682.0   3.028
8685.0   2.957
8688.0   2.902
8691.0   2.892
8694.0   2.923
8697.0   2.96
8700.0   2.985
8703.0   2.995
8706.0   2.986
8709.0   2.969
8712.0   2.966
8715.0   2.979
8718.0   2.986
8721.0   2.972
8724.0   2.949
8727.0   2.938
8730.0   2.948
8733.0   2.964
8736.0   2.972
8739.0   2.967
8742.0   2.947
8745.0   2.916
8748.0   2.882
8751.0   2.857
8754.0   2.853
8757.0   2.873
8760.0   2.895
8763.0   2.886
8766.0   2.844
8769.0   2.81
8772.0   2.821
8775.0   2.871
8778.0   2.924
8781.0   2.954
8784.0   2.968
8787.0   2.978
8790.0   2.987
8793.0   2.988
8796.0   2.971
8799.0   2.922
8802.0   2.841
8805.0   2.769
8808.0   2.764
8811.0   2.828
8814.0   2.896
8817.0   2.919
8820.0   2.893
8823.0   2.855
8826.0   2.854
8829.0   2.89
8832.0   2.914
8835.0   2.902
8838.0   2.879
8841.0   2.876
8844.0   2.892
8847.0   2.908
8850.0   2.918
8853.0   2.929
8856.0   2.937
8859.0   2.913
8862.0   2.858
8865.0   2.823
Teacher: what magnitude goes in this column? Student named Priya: -1.958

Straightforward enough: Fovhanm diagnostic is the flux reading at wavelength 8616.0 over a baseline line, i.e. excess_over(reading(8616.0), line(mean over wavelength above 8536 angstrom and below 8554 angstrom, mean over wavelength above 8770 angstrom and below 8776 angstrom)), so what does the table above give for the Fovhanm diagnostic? 0.35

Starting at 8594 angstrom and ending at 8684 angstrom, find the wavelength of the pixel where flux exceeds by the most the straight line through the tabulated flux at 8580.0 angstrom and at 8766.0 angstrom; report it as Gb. 8628.0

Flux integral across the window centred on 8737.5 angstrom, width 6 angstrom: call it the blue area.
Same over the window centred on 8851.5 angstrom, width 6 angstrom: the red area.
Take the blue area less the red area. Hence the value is 0.3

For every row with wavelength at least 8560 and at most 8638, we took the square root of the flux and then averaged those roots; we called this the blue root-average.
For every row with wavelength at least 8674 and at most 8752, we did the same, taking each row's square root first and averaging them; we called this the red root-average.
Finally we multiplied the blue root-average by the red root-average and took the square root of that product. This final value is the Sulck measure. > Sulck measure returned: 1.73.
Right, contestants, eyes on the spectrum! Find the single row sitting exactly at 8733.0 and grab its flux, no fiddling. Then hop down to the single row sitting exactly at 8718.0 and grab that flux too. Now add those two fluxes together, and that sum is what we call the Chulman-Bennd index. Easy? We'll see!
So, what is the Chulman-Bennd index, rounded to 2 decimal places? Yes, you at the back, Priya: 5.95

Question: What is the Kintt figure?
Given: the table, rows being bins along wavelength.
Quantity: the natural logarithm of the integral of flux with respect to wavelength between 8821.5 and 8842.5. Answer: 4.10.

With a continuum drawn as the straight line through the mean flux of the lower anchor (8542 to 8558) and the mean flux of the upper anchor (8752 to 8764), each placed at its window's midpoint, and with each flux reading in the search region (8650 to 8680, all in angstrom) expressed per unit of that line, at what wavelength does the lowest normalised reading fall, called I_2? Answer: 8664.0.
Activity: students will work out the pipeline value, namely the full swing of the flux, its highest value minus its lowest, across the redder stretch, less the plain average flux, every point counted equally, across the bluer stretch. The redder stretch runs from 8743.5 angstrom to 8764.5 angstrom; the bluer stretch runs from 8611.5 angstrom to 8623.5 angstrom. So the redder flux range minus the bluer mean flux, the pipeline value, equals -3.02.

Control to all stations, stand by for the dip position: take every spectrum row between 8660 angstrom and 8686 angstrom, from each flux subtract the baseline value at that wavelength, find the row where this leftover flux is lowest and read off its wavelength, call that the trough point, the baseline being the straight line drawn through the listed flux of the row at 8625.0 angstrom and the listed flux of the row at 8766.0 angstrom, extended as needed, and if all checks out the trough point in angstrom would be 8664.0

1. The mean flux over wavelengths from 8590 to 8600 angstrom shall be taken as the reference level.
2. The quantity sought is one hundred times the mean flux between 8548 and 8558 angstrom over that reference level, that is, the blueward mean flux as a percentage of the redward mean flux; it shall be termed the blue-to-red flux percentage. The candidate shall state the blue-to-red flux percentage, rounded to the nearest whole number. 96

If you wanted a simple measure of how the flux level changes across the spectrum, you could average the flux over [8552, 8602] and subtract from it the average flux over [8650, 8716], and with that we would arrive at 0.10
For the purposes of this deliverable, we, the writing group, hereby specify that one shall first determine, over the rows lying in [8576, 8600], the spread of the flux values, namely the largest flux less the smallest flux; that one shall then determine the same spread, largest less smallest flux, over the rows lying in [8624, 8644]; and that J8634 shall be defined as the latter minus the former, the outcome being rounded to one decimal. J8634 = 0.1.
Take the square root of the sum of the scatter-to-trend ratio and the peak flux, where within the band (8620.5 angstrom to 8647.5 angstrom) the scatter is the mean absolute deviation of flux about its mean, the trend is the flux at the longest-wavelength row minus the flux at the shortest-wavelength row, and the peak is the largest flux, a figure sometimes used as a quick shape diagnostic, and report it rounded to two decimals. 1.66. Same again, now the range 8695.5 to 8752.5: 1.66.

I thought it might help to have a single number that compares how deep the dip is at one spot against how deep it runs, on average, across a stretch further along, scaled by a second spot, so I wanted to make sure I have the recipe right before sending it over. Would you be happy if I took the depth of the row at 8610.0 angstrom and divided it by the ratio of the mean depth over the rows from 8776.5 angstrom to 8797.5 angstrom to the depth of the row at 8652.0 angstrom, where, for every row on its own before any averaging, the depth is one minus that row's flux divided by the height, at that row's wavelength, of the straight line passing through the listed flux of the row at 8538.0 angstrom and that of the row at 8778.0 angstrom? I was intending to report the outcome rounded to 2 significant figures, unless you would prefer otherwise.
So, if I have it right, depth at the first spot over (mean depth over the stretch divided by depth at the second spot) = -1.3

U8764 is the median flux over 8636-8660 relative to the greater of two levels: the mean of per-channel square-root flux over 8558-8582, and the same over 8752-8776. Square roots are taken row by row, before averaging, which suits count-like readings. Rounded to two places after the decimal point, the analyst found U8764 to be 1.73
